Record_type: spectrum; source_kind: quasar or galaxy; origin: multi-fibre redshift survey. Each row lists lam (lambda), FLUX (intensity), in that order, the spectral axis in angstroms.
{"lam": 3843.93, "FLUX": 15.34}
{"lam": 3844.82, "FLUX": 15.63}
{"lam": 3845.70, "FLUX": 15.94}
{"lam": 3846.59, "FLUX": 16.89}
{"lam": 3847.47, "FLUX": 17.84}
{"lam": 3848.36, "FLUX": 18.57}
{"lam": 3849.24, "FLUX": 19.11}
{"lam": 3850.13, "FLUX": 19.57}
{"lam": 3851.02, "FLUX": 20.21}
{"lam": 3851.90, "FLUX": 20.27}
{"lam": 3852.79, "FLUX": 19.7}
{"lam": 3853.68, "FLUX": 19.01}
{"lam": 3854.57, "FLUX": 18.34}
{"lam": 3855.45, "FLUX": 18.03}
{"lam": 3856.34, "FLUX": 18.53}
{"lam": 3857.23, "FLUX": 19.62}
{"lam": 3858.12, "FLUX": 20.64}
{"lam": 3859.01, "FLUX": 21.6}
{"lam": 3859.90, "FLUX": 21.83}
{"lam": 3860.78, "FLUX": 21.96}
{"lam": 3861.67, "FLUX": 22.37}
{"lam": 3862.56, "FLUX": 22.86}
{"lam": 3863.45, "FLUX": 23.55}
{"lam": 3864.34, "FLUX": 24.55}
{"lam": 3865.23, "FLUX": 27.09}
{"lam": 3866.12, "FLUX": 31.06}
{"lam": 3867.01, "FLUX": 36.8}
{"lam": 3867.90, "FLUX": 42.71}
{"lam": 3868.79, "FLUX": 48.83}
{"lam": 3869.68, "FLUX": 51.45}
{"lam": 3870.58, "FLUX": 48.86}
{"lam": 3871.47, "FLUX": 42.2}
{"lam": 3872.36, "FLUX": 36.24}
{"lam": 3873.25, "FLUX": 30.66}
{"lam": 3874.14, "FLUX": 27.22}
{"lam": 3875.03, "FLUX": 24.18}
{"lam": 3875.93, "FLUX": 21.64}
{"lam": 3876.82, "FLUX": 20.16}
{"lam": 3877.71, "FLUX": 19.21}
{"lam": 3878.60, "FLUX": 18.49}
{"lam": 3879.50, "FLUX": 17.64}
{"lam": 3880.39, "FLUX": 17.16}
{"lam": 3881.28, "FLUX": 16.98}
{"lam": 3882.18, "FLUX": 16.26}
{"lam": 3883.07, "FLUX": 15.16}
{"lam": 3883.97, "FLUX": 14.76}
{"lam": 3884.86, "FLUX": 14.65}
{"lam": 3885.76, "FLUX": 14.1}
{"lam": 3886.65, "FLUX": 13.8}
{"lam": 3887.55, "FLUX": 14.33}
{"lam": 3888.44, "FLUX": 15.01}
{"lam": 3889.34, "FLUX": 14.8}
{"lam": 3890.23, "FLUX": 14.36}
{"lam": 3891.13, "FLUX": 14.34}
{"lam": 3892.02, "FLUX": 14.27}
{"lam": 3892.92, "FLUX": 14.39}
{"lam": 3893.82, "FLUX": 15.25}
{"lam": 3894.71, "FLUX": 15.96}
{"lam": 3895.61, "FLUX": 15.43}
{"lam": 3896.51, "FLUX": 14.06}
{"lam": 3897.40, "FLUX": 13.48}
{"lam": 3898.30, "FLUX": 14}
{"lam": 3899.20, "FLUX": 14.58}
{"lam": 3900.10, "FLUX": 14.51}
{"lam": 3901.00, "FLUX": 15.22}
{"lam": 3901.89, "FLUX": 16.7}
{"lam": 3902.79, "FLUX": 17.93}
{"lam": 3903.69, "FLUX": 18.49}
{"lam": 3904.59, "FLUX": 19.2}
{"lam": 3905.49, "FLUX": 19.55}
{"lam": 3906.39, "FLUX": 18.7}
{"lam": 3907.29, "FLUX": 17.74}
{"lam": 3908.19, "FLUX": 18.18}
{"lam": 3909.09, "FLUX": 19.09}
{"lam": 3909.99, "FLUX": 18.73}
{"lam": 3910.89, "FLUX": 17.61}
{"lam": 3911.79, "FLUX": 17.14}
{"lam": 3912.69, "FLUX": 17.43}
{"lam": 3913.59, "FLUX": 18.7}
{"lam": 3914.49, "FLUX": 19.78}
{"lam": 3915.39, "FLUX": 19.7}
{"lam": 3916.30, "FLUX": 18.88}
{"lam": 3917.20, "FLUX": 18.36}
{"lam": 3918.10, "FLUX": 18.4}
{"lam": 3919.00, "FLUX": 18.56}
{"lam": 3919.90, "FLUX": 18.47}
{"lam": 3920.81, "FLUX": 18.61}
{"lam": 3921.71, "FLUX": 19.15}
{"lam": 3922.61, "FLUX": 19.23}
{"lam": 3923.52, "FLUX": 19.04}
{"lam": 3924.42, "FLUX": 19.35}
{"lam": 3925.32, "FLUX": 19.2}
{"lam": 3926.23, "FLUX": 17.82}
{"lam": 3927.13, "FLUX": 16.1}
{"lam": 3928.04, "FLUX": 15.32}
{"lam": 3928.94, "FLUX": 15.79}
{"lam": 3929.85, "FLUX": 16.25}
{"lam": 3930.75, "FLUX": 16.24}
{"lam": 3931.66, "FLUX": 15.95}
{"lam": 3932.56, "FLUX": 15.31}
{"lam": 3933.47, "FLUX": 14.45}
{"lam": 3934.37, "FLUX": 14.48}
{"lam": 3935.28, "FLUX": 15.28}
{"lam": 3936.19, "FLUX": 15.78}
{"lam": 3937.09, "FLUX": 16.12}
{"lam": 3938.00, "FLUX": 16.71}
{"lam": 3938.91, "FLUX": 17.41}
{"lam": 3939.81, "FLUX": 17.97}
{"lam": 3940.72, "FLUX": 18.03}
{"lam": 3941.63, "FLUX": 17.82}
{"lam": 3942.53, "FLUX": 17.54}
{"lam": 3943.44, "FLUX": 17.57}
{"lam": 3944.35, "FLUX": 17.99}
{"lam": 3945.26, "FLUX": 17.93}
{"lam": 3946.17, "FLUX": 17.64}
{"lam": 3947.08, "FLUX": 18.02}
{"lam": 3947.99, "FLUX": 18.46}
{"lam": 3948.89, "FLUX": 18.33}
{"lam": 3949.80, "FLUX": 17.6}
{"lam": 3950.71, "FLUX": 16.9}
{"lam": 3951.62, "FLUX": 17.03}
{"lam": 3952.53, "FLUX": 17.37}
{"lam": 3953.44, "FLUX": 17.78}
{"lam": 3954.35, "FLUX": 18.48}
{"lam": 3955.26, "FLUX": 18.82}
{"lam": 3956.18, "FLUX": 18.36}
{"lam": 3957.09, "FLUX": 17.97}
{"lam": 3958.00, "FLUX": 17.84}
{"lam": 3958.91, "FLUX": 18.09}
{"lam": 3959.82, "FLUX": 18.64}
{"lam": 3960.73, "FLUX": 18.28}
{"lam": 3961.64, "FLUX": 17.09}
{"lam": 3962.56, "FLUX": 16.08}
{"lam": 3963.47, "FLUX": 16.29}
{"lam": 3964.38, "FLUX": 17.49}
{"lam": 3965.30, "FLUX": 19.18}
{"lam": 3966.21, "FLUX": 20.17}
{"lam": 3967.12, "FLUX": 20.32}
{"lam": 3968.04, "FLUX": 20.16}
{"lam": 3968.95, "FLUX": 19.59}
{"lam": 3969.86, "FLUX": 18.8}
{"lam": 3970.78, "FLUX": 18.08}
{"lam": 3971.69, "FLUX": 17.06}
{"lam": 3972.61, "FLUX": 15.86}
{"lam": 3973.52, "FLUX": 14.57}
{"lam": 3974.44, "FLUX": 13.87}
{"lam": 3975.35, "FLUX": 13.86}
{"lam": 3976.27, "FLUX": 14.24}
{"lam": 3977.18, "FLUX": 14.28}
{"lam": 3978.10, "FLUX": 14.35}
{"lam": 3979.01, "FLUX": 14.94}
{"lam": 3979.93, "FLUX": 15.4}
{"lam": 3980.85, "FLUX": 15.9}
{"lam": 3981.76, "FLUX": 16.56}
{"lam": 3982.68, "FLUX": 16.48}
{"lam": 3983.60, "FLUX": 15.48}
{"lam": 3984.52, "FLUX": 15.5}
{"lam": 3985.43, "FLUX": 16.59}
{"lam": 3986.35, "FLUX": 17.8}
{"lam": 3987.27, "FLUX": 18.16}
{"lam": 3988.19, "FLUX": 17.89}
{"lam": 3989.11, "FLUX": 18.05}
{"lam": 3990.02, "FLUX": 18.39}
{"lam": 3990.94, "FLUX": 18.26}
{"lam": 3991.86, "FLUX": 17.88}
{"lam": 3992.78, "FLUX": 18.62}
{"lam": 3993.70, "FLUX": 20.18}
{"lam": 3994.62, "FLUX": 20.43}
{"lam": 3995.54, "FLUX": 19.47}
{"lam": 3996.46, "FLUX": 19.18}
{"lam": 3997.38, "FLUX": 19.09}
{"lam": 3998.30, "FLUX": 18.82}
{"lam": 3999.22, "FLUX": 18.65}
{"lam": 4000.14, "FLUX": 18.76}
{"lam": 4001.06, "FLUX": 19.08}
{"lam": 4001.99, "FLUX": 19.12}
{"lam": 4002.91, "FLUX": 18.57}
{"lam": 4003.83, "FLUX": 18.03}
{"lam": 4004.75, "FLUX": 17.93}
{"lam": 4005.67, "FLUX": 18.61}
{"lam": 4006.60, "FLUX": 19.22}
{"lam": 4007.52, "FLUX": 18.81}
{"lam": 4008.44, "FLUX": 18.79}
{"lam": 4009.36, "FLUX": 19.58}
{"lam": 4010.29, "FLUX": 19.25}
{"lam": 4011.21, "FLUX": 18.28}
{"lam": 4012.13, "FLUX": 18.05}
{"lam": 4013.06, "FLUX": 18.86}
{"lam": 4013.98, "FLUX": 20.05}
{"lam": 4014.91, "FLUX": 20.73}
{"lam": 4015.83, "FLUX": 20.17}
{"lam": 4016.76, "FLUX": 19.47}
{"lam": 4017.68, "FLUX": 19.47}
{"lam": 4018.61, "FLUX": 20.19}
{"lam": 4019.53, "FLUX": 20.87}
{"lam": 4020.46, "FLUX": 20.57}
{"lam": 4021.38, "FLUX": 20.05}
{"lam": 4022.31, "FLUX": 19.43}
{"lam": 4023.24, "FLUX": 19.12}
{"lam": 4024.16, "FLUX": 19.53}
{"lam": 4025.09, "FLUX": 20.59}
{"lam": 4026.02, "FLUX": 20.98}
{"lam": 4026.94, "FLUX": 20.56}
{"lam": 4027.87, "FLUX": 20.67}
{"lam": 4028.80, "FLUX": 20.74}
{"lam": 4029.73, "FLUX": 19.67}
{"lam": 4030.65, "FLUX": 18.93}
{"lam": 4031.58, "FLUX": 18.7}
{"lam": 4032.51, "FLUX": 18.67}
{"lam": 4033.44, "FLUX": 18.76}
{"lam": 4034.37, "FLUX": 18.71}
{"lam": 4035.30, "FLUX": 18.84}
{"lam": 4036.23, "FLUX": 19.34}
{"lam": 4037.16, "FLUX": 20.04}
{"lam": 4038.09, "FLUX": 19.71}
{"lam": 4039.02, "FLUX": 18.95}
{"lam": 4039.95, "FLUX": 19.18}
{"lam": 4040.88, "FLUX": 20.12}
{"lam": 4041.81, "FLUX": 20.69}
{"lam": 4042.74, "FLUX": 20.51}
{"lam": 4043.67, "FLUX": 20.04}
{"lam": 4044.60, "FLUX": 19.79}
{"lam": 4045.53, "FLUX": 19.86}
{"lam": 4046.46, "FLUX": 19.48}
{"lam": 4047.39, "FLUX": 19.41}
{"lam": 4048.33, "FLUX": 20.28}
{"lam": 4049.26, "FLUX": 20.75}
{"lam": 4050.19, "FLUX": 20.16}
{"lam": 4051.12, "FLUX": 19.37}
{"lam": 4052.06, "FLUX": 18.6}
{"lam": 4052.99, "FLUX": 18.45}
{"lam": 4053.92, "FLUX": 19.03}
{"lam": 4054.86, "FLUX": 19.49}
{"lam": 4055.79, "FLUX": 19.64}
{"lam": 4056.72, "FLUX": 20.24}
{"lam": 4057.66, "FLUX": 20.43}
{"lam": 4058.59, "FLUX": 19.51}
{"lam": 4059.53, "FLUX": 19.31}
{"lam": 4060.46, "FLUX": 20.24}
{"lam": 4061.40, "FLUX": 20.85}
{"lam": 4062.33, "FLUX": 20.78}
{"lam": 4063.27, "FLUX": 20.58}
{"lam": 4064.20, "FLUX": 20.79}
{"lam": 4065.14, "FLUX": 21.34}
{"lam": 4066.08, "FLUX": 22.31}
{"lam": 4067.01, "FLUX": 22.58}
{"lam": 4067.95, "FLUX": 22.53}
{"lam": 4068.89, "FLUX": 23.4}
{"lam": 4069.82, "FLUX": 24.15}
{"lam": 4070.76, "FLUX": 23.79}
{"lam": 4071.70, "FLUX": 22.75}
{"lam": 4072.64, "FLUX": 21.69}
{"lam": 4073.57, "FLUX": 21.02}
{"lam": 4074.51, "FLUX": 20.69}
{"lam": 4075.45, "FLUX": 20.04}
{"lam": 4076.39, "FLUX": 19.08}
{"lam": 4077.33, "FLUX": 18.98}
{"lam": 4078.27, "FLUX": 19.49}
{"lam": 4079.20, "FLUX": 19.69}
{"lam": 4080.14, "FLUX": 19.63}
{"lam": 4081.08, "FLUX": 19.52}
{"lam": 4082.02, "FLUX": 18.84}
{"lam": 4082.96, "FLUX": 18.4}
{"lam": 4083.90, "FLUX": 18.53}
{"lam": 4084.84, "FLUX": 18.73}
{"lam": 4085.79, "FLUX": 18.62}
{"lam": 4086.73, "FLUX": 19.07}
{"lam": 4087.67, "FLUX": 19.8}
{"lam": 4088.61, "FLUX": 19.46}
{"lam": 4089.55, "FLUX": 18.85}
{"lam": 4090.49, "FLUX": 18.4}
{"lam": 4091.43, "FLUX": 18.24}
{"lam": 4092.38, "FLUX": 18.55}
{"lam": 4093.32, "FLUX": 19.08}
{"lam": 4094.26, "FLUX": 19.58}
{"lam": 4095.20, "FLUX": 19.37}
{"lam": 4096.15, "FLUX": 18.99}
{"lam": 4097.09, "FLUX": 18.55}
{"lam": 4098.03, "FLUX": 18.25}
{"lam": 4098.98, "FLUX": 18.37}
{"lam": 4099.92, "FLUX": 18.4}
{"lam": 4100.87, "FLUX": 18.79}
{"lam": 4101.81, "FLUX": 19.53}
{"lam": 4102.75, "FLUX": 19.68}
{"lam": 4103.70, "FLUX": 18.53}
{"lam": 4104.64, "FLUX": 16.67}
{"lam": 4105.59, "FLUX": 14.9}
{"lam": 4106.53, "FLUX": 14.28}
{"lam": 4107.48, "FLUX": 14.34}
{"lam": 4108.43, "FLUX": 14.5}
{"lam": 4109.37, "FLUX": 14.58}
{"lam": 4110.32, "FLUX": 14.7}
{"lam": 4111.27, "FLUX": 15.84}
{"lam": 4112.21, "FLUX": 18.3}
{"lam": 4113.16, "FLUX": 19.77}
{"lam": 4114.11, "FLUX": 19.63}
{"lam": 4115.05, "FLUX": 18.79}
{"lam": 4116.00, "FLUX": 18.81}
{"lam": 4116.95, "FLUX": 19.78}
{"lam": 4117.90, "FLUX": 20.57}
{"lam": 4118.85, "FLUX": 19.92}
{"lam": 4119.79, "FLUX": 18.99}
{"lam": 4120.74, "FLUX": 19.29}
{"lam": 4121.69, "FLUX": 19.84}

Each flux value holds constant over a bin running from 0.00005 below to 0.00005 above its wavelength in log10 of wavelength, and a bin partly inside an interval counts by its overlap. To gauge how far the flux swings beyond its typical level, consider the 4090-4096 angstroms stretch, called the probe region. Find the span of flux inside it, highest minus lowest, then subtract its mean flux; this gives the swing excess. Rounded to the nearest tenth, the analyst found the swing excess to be -17.5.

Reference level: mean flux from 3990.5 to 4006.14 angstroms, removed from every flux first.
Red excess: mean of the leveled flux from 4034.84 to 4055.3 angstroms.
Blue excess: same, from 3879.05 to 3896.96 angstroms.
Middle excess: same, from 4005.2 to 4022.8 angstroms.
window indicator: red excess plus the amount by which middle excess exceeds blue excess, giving 5.1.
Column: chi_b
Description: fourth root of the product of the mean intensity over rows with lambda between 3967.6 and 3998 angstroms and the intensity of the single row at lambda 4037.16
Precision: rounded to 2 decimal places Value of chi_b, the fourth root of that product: 4.30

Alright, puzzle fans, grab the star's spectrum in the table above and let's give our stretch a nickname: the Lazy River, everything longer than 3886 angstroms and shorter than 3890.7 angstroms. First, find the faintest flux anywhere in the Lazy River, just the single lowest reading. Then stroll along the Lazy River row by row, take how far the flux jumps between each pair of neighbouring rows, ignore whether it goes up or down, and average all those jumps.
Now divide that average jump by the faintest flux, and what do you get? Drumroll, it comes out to 0.034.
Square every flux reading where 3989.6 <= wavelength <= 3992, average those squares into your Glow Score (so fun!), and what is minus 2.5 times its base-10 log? -6.30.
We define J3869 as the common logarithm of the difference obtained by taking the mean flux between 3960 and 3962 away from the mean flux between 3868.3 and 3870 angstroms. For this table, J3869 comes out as 1.5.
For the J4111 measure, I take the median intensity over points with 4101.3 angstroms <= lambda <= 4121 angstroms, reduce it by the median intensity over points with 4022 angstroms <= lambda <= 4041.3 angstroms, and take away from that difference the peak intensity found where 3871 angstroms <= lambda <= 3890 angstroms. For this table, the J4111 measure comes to -43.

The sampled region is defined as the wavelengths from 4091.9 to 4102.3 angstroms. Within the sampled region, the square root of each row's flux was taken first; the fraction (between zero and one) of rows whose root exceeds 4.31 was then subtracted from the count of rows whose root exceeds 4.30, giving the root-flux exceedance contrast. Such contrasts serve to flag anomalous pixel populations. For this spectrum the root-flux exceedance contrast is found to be 7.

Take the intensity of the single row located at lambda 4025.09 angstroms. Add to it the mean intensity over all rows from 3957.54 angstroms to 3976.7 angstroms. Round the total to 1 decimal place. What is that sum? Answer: 38.0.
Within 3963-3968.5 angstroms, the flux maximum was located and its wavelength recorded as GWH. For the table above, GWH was 3967.12 angstroms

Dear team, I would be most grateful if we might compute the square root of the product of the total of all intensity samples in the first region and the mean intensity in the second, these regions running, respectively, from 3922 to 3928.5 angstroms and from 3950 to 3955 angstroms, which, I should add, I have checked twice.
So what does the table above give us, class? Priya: 47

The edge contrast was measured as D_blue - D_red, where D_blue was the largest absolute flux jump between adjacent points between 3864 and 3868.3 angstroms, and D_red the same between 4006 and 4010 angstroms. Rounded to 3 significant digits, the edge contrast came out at 5.12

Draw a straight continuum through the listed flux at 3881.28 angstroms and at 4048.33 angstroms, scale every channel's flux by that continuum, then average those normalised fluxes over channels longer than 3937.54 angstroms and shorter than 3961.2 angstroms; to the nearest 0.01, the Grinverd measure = 0.98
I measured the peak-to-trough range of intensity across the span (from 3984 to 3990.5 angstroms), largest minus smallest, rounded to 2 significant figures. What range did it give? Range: 2.9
